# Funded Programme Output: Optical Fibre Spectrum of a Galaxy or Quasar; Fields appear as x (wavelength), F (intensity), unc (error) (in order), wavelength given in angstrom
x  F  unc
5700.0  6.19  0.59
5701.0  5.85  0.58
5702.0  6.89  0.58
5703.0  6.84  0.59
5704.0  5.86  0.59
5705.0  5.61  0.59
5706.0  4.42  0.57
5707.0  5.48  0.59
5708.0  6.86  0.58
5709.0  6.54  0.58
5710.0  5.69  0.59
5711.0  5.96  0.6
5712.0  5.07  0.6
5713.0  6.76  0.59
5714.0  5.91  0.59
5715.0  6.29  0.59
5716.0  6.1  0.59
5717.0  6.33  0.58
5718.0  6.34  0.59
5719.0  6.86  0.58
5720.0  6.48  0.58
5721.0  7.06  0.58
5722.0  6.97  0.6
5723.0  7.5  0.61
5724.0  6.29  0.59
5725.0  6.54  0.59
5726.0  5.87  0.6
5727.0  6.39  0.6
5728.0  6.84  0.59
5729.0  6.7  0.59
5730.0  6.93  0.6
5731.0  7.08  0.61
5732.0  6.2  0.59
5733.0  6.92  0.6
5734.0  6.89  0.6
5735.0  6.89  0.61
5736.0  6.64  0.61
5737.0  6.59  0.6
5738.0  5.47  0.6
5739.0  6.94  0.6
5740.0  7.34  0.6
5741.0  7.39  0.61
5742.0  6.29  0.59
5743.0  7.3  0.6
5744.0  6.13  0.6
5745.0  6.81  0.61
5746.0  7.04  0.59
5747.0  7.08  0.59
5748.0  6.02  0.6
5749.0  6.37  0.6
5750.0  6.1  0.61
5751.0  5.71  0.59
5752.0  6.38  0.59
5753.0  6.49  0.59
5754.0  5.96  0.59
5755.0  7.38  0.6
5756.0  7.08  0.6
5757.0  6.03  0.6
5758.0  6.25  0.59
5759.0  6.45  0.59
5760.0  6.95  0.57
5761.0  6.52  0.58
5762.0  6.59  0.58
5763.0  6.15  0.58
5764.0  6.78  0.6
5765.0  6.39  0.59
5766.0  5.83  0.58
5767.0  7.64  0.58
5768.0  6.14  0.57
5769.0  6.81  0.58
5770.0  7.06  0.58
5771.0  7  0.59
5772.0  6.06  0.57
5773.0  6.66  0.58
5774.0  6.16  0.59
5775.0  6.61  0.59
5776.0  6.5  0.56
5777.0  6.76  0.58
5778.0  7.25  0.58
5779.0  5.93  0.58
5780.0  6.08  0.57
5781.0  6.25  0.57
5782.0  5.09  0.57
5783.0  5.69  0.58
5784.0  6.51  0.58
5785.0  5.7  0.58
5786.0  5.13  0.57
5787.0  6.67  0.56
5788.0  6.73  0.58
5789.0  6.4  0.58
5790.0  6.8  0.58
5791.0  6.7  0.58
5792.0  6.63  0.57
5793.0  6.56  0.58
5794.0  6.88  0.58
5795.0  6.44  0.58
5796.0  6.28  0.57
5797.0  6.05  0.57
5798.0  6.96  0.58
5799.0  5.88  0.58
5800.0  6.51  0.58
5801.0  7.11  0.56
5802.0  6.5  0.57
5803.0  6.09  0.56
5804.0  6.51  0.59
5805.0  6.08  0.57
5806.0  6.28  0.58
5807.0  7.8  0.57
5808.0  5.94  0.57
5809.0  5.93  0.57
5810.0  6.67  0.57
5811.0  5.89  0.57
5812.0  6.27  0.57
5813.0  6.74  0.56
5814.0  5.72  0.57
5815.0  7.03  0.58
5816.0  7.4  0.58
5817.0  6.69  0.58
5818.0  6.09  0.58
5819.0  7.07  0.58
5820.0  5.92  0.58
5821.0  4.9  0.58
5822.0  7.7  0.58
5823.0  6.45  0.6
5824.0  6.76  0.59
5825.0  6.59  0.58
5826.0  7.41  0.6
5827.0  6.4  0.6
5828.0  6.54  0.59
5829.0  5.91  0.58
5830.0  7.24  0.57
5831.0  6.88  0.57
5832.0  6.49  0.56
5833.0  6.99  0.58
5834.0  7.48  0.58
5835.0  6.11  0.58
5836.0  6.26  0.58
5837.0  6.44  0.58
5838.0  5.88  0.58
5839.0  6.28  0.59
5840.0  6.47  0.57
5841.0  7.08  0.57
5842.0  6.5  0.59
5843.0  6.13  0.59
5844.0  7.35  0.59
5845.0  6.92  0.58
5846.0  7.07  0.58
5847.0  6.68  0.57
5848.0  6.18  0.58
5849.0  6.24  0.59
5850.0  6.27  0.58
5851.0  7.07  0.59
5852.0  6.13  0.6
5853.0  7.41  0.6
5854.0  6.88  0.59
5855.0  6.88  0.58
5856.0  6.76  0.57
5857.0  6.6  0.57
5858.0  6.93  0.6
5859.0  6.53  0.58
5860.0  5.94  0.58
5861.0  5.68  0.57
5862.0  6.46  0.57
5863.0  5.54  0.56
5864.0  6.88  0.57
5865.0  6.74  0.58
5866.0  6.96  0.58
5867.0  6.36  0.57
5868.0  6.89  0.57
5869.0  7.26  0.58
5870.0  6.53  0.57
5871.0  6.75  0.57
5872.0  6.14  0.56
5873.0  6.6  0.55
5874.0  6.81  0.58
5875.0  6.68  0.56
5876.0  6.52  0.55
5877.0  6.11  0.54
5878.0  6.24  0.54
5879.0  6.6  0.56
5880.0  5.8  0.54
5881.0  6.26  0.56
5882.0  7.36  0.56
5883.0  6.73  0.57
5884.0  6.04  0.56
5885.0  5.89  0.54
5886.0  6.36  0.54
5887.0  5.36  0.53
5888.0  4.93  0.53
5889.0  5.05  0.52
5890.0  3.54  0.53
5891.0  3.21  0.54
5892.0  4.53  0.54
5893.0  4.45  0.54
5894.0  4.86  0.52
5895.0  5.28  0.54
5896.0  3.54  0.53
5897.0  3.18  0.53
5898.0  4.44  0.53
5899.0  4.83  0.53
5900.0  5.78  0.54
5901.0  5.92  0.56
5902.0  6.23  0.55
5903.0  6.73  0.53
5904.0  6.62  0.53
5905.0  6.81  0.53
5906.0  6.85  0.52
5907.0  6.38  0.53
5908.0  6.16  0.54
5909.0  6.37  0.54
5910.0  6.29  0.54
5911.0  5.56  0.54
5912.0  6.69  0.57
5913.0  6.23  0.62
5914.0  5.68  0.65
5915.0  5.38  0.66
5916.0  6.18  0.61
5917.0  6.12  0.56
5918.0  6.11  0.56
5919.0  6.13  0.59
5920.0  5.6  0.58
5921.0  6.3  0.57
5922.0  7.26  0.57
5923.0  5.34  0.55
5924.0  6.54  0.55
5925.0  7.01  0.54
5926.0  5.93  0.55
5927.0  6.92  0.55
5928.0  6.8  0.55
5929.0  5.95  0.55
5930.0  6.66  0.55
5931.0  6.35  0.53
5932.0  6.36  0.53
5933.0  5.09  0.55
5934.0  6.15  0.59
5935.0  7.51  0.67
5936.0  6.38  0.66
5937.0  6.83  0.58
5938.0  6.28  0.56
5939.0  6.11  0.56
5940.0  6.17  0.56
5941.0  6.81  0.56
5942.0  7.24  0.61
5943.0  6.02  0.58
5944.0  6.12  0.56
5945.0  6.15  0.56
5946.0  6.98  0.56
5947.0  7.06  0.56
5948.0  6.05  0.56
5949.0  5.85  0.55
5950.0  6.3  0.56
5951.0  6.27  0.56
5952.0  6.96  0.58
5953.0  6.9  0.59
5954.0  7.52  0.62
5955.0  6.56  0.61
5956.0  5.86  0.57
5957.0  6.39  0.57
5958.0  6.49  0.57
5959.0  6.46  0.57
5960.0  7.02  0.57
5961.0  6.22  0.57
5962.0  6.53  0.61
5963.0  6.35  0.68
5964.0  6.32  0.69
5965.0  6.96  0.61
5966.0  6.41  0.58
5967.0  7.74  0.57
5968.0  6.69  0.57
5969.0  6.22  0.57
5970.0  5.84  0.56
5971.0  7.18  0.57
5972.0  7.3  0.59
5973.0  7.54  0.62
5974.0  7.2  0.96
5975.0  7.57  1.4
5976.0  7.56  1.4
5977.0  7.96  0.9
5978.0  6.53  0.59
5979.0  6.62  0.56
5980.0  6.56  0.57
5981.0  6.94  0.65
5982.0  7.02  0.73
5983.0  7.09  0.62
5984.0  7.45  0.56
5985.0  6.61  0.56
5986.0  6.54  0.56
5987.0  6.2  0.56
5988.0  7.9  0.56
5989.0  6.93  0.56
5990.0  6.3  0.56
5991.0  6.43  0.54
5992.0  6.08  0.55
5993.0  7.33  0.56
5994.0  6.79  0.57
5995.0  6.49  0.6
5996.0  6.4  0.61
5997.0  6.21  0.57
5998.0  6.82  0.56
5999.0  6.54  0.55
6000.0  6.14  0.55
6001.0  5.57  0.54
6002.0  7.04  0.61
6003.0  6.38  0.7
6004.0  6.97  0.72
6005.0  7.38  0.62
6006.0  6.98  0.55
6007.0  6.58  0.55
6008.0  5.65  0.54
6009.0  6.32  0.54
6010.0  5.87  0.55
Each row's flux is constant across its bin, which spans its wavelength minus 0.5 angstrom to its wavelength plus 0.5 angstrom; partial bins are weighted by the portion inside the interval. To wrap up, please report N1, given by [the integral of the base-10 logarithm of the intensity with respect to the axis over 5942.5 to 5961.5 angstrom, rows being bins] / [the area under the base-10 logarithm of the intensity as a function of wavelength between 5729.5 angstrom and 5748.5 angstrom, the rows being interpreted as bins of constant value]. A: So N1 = 0.98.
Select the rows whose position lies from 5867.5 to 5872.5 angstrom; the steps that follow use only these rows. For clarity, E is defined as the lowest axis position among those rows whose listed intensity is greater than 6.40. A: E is 5868.0 angstrom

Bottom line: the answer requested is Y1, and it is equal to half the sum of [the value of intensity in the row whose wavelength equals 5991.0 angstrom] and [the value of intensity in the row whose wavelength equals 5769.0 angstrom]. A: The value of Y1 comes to 6.62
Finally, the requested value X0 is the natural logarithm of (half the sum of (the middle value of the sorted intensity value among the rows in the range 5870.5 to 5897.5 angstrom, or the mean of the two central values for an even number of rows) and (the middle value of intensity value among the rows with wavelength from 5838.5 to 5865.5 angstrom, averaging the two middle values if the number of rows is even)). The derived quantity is 1.84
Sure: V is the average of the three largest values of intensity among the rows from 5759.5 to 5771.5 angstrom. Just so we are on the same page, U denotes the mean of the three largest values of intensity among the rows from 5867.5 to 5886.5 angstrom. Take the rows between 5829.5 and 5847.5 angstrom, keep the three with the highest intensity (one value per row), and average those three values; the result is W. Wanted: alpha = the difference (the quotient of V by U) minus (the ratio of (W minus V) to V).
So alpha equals 0.99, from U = 7.17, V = 7.23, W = 7.36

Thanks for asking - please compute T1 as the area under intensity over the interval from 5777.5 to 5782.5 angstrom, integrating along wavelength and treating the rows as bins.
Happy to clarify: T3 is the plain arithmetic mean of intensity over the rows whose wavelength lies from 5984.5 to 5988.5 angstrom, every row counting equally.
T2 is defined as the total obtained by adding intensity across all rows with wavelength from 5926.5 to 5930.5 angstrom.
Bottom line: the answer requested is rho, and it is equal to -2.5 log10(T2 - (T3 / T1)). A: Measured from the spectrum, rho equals -3.5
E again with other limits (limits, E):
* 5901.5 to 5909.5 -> 5903.0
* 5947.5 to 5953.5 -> 5952.0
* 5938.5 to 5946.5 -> 5941.0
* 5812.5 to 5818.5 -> 5813.0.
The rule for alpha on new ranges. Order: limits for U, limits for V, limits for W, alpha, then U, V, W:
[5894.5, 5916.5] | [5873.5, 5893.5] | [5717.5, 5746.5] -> 0.96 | 6.80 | 6.97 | 7.41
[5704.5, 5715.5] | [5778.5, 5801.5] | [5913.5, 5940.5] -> 1.00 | 6.72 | 6.98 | 7.26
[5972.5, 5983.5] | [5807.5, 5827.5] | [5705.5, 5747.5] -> 0.99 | 7.70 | 7.50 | 7.41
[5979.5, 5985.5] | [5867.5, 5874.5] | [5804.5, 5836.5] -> 0.88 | 7.19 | 6.99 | 7.66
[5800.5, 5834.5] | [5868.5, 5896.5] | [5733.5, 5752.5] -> 0.90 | 7.66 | 7.14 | 7.34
